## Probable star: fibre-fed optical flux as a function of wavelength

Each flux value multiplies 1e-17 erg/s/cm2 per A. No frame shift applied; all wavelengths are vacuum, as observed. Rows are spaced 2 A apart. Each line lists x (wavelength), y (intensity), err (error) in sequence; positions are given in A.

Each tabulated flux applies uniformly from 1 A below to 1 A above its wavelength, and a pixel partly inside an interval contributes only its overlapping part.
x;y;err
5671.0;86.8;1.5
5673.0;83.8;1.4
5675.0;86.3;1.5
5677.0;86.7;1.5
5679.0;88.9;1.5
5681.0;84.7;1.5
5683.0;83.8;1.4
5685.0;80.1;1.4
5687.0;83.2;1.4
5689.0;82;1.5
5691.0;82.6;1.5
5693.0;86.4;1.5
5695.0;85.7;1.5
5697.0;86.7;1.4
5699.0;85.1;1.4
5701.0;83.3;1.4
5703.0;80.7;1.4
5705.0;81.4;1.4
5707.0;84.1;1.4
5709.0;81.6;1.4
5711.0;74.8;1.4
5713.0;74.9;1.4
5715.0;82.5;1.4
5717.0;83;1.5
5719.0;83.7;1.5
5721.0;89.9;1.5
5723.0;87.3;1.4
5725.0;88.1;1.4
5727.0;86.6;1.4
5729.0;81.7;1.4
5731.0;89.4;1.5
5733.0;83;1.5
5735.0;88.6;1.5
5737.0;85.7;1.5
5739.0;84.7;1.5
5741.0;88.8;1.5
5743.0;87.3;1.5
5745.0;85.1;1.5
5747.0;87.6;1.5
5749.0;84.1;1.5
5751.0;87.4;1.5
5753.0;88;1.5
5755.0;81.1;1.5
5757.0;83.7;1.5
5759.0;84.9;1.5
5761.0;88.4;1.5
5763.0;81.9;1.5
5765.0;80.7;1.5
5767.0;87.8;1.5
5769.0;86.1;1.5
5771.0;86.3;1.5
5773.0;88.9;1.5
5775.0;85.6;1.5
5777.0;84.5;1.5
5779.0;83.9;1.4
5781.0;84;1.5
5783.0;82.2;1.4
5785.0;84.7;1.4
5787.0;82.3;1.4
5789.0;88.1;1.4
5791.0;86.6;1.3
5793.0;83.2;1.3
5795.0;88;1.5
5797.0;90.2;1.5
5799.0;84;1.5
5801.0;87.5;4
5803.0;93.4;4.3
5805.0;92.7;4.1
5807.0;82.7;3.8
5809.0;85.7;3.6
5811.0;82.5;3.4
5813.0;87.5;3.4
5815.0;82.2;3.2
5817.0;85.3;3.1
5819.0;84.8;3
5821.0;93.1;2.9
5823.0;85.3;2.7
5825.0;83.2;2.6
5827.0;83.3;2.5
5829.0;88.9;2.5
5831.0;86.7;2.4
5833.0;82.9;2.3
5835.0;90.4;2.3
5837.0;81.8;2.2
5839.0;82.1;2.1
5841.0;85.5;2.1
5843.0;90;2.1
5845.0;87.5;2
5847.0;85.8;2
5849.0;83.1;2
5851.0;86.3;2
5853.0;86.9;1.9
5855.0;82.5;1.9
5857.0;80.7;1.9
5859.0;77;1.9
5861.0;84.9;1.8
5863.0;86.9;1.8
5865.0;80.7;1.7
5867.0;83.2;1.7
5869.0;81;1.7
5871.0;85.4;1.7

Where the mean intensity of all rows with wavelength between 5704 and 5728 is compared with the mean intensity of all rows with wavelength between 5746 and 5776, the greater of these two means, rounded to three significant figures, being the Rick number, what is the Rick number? 85.5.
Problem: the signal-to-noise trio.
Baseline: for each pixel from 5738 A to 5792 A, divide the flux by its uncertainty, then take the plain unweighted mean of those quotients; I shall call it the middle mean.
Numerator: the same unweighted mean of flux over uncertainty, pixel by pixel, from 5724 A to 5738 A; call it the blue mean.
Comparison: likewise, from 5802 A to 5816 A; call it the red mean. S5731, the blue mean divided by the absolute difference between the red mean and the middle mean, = 1.7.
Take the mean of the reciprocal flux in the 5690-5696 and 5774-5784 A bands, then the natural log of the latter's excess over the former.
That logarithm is -9.0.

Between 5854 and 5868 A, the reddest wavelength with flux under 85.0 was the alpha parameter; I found 5867.0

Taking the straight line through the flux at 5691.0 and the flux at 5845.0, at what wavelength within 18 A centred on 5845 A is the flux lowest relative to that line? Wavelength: 5837.0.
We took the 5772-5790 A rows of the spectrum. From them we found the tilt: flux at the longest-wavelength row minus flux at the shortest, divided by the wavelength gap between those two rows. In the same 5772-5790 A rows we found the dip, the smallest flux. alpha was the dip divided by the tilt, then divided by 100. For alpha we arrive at -16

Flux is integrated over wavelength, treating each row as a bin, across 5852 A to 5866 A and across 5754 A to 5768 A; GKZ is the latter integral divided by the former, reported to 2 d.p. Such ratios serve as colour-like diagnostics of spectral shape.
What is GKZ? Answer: 1.02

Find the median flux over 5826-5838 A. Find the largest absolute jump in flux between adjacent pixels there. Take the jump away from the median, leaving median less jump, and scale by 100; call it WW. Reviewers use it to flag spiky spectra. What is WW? 7640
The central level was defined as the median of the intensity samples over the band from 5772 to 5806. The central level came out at 85.6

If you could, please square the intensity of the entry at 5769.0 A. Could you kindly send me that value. 7413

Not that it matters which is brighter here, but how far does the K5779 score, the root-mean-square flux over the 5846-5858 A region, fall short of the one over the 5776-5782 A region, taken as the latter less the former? -0.1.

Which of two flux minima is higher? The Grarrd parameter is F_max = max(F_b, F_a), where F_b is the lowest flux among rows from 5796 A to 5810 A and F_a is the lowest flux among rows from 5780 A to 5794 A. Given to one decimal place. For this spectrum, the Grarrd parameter 82.7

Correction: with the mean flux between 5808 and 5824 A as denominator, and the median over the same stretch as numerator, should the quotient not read 0.99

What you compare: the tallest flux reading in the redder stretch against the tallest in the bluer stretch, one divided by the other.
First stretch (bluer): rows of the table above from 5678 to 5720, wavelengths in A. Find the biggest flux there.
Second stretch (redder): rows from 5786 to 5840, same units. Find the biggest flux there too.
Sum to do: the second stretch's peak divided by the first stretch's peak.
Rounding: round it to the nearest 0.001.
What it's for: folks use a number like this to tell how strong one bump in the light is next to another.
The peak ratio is 1.051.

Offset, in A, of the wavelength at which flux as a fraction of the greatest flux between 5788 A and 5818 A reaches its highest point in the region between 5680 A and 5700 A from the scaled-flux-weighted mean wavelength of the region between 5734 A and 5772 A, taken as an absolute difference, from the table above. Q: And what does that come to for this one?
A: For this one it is 55.9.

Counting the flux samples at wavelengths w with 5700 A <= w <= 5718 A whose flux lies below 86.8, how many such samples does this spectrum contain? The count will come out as 9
